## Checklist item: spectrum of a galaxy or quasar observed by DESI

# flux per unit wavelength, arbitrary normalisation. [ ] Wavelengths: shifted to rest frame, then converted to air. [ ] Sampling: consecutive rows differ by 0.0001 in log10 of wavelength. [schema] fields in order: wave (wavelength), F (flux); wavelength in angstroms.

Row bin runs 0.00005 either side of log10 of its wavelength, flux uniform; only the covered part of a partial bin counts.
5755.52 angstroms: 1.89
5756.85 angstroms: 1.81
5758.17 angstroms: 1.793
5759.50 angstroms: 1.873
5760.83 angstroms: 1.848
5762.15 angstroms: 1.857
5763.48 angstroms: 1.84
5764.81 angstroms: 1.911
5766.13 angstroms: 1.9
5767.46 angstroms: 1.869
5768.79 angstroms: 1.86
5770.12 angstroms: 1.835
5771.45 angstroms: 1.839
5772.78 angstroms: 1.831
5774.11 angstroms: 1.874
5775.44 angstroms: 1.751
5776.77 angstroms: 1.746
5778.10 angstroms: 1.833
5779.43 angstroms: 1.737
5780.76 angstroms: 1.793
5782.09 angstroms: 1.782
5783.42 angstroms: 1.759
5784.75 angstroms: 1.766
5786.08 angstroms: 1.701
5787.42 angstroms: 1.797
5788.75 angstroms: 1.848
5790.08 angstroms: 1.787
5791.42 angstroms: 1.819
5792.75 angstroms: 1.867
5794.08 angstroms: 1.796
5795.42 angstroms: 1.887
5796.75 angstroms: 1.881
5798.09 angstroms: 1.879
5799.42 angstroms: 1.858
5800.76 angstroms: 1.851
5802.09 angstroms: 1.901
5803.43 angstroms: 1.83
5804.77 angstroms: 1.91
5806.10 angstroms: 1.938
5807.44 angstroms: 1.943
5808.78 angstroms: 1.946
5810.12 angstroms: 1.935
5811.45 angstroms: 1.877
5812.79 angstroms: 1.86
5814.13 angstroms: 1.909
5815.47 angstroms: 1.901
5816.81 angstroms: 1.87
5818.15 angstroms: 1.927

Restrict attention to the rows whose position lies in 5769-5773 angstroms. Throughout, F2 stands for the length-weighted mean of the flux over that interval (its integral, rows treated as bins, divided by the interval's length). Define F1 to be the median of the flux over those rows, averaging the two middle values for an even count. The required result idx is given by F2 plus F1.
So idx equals 3.67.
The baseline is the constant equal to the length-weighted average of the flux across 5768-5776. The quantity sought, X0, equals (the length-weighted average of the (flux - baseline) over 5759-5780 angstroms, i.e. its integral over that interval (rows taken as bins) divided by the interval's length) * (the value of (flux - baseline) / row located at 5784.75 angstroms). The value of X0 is -0.0004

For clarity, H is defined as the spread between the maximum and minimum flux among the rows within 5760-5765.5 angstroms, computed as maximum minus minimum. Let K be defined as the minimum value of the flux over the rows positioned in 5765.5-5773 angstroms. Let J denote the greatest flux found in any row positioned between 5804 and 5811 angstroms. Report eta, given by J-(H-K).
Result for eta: 3.71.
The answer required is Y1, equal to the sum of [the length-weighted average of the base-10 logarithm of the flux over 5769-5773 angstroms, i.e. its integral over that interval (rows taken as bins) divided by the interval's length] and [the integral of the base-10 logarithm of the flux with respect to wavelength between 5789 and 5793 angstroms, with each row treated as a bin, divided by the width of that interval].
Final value 0.525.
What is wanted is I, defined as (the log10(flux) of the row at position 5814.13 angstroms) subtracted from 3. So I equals 2.72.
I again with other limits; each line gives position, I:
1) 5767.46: 2.73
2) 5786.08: 2.77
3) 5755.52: 2.72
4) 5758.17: 2.75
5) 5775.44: 2.76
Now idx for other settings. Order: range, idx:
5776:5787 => 3.53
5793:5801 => 3.73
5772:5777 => 3.60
